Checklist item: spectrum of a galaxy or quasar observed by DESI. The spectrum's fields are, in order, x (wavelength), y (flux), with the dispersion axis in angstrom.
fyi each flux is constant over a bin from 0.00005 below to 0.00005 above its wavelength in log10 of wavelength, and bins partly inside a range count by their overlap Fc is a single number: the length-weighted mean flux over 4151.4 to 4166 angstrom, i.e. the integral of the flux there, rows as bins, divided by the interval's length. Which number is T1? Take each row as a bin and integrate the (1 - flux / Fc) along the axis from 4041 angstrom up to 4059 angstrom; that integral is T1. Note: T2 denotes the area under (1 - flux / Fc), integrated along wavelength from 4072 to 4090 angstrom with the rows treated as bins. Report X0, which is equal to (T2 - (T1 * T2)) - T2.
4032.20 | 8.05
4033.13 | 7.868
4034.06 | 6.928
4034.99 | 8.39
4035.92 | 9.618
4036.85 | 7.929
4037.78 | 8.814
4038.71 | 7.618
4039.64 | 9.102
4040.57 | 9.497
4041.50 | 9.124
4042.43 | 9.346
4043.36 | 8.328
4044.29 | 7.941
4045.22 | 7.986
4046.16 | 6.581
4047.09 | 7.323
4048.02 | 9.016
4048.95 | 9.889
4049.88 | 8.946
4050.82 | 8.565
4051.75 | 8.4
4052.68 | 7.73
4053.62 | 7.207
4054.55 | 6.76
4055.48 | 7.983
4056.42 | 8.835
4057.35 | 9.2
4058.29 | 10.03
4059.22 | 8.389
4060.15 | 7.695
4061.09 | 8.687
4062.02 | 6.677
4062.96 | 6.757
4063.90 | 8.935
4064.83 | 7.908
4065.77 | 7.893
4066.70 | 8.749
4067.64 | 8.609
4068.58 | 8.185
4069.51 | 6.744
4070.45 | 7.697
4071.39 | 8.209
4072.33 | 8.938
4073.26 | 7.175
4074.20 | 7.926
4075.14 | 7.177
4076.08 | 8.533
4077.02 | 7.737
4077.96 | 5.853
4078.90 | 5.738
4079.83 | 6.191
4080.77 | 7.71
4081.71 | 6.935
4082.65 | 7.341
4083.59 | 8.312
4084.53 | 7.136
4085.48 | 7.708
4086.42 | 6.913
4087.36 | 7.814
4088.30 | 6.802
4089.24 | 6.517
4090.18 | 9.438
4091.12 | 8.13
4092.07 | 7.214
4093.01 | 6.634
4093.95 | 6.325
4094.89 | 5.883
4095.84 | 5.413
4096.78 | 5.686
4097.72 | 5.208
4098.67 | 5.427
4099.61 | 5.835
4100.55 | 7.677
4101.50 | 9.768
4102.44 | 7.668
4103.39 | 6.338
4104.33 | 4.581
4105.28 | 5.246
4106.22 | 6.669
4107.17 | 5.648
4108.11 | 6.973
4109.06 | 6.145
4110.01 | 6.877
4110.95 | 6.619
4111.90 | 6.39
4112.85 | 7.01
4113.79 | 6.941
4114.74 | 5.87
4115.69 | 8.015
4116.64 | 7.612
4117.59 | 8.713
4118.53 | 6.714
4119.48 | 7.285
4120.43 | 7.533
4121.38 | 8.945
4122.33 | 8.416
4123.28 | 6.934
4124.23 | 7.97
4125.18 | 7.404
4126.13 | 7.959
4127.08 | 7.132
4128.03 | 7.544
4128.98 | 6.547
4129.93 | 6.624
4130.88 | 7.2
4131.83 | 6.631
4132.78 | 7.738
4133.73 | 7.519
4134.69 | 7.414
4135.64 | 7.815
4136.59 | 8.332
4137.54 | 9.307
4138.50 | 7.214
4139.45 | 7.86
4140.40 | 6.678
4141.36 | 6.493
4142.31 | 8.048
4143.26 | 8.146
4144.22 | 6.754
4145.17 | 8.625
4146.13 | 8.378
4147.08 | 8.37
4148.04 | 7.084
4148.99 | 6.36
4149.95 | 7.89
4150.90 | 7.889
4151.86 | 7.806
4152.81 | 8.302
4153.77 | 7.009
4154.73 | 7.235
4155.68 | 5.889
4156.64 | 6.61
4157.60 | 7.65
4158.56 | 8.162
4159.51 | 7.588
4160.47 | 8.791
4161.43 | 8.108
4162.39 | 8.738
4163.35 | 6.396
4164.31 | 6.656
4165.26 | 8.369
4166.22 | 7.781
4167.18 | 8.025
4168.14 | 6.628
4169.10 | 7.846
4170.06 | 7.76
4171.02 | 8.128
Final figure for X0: 1.17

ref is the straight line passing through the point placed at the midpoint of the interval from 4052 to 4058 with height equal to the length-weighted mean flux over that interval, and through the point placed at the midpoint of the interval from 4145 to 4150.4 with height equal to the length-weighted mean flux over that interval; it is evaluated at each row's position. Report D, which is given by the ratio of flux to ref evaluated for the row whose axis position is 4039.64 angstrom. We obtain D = 1.13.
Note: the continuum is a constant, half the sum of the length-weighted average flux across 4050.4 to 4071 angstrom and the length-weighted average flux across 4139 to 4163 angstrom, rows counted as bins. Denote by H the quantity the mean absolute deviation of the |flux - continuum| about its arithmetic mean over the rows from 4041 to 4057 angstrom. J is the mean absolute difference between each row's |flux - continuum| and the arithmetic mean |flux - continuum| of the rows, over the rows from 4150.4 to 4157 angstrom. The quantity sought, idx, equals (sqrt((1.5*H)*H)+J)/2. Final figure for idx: 0.54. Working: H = 0.46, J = 0.52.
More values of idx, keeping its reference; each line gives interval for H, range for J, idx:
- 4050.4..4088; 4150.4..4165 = 0.50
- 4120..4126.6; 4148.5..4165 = 0.43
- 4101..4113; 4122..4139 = 0.56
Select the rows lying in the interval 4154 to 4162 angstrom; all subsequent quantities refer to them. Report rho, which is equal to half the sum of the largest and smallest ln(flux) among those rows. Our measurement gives 1.97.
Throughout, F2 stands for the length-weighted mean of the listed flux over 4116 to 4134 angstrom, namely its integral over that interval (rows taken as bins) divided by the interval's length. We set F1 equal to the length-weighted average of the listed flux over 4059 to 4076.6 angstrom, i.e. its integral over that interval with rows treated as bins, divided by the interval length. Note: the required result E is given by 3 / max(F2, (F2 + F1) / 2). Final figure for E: 0.389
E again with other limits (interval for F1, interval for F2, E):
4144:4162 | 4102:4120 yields 0.419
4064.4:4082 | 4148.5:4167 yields 0.397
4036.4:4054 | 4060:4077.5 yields 0.368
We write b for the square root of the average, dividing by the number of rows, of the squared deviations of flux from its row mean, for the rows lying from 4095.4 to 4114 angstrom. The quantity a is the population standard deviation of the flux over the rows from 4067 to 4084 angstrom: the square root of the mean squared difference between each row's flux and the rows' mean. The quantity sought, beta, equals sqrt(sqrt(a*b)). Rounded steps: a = 0.91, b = 1.1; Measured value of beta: 1.007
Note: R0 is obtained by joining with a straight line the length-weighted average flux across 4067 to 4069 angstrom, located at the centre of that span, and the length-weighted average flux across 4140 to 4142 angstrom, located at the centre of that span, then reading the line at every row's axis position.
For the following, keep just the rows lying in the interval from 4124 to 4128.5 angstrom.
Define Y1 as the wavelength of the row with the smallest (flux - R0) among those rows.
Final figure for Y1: 4127.08 angstrom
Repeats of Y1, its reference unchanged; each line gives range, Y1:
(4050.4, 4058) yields 4054.55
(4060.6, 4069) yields 4062.02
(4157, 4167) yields 4163.35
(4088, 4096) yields 4095.84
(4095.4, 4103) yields 4097.72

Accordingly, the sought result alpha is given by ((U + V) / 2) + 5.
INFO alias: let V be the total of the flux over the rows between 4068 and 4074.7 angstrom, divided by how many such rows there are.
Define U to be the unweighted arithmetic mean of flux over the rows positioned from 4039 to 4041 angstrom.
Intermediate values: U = 9.30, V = 7.8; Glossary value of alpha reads 13.6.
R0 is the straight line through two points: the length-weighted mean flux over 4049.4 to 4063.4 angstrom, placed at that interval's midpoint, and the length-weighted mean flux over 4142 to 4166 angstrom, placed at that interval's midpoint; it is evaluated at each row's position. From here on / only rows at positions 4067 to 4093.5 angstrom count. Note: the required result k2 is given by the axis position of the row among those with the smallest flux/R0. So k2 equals 4078.90 angstrom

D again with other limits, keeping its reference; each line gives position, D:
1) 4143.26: 1.05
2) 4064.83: 0.99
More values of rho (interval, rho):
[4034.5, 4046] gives 2.15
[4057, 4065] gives 2.10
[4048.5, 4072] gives 2.10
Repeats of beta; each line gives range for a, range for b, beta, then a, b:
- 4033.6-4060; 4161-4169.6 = 0.925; 0.92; 0.8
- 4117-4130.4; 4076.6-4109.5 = 0.961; 0.74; 1.2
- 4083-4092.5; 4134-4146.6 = 0.902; 0.83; 0.8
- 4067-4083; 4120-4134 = 0.879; 0.92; 0.7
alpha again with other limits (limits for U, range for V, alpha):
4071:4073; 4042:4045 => 13.6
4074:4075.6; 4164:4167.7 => 12.6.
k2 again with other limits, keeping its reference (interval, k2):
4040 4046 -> 4044.29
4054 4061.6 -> 4054.55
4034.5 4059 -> 4046.16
